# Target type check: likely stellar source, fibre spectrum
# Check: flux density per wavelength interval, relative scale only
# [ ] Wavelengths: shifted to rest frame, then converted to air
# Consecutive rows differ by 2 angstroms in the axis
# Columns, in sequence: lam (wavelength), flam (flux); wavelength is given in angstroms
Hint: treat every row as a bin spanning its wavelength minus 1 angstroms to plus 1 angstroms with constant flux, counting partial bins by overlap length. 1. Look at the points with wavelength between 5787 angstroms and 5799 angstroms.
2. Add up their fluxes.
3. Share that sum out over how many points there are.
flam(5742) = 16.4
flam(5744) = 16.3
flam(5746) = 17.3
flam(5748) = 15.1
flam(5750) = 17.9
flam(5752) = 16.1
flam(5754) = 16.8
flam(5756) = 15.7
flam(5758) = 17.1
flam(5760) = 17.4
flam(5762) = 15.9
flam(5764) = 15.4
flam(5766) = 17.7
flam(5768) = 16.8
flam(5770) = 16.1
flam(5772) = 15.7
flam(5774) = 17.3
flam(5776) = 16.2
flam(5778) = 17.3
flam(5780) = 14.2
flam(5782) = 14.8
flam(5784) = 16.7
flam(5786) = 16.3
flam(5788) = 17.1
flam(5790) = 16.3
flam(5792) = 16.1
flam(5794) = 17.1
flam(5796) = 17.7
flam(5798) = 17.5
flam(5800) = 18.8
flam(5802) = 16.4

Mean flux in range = 17.0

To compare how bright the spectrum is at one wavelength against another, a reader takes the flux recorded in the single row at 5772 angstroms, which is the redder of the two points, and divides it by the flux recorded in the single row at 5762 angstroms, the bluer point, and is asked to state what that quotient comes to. 0.99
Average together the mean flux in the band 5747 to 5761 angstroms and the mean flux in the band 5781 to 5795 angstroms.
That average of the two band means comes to 16.5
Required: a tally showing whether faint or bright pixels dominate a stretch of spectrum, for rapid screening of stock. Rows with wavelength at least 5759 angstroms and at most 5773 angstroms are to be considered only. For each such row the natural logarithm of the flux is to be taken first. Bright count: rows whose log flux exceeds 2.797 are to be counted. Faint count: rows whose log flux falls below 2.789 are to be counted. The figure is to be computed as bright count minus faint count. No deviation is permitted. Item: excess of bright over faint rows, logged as -1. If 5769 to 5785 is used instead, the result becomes -2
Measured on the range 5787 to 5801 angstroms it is 4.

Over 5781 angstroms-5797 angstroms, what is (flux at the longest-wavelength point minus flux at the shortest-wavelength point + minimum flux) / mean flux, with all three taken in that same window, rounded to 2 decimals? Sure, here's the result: 1.07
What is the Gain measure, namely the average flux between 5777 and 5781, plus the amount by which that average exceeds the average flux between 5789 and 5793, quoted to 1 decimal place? 15.3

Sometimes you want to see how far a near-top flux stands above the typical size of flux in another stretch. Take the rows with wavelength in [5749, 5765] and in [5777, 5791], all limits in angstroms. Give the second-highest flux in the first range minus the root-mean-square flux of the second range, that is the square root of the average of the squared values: 1.3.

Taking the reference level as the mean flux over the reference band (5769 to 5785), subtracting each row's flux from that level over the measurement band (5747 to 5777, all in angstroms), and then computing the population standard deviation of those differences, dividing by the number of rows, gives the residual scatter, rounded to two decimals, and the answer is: 0.84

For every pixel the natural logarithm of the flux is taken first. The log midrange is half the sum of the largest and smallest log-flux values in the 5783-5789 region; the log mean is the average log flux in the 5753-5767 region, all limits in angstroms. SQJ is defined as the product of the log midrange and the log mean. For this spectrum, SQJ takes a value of 7.90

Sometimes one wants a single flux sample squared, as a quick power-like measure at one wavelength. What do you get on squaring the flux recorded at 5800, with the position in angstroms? 353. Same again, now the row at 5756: 246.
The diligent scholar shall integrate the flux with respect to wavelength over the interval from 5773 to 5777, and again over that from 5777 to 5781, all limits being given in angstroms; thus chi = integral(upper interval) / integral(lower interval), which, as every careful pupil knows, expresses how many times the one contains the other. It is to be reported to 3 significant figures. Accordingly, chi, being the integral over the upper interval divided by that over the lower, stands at 0.940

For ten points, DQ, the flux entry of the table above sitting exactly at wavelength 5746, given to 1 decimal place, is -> 17.3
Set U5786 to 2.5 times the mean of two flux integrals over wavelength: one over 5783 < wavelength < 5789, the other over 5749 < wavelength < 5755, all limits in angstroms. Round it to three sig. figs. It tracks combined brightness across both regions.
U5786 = 252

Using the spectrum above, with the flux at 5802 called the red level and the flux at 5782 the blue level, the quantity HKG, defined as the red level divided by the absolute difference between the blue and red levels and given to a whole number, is 10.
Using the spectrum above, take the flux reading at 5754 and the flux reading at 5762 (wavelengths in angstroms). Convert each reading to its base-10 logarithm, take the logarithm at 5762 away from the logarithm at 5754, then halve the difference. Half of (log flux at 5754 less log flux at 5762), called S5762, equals 0.012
